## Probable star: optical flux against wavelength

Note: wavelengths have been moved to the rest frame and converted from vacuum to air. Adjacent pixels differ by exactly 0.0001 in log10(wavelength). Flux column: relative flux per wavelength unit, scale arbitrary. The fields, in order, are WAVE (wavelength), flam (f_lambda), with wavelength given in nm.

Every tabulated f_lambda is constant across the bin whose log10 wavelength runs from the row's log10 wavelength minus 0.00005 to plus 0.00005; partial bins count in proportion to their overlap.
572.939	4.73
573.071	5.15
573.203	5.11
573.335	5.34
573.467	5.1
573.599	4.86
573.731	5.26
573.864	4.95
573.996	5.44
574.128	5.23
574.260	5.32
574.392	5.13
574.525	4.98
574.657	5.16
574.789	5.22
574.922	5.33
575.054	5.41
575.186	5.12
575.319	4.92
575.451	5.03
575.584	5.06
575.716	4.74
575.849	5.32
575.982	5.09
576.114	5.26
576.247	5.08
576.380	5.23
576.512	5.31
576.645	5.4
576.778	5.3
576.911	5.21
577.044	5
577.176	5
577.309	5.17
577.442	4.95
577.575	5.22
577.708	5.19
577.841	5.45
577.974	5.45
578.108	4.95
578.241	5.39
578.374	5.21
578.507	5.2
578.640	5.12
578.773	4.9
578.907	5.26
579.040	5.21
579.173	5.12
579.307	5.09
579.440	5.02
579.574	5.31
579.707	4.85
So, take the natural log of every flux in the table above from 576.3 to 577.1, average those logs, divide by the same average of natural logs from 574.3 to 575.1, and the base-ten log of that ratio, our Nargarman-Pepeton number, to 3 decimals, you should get 0.002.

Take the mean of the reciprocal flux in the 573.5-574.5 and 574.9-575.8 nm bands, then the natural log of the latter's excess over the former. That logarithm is -5.7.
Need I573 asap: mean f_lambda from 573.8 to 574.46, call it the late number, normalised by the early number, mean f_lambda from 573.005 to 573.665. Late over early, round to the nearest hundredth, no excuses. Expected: 1.02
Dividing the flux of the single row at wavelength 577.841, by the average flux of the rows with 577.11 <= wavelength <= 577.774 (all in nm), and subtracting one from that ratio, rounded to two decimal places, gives 0.07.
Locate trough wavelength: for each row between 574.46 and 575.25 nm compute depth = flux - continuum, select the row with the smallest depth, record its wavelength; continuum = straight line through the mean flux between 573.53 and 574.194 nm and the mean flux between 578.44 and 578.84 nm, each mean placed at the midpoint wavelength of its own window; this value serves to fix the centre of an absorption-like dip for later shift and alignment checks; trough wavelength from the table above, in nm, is 574.525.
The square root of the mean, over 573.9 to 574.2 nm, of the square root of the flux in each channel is 1.52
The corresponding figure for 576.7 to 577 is 1.51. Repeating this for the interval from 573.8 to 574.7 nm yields 1.51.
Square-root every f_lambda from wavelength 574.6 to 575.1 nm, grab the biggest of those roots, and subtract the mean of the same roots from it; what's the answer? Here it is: 0.028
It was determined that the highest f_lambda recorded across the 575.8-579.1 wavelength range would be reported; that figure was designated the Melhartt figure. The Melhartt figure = 5.45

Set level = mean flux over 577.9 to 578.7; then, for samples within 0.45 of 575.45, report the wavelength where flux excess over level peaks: 575.054 nm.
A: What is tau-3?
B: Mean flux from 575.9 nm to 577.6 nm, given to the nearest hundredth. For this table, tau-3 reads 5.17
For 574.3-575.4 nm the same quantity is 5.16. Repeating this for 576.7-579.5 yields 5.16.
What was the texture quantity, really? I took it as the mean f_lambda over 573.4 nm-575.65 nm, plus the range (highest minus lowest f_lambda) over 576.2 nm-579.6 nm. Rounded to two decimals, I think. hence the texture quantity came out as 5.70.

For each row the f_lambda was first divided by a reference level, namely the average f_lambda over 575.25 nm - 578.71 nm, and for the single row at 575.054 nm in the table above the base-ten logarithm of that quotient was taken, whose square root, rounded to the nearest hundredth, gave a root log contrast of 0.14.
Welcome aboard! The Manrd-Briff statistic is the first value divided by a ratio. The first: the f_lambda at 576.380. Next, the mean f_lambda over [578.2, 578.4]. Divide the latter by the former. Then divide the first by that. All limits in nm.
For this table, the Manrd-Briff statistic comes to 5.2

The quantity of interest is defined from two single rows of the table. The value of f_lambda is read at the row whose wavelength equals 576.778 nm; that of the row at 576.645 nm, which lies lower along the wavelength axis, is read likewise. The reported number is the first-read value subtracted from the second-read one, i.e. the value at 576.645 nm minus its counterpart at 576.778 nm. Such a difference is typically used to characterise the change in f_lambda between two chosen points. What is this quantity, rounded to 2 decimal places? 0.10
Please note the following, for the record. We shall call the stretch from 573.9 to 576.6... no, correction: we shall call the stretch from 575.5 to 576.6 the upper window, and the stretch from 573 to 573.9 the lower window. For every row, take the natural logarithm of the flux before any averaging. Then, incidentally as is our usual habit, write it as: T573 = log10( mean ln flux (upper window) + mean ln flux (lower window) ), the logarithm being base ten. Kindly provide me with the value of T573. 0.514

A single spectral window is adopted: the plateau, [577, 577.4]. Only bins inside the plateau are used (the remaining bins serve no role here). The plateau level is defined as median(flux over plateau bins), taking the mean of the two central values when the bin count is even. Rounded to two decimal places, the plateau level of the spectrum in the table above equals 5.00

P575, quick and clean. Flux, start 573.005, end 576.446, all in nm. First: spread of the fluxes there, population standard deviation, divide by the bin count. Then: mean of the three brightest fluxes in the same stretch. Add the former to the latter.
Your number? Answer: 5.56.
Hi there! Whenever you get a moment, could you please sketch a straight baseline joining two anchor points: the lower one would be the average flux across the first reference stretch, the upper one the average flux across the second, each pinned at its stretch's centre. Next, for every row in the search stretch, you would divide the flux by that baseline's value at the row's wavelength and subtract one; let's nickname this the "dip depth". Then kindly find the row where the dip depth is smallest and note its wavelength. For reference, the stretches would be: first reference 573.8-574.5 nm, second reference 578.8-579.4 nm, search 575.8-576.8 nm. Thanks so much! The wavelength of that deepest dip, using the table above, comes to 576.247 nm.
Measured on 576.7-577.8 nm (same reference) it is 577.442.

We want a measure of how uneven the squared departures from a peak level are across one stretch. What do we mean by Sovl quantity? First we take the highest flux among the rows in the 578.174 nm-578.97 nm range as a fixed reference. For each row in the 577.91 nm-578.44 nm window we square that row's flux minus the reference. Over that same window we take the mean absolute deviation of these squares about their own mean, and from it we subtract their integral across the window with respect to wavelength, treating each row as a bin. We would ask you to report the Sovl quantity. 0.04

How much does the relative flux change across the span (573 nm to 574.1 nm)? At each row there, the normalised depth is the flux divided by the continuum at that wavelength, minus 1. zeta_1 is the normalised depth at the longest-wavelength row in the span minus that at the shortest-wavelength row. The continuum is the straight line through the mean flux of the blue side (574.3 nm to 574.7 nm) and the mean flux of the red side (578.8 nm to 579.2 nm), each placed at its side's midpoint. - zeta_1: 0.05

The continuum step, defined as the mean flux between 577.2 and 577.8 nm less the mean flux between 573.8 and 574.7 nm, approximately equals -0.04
